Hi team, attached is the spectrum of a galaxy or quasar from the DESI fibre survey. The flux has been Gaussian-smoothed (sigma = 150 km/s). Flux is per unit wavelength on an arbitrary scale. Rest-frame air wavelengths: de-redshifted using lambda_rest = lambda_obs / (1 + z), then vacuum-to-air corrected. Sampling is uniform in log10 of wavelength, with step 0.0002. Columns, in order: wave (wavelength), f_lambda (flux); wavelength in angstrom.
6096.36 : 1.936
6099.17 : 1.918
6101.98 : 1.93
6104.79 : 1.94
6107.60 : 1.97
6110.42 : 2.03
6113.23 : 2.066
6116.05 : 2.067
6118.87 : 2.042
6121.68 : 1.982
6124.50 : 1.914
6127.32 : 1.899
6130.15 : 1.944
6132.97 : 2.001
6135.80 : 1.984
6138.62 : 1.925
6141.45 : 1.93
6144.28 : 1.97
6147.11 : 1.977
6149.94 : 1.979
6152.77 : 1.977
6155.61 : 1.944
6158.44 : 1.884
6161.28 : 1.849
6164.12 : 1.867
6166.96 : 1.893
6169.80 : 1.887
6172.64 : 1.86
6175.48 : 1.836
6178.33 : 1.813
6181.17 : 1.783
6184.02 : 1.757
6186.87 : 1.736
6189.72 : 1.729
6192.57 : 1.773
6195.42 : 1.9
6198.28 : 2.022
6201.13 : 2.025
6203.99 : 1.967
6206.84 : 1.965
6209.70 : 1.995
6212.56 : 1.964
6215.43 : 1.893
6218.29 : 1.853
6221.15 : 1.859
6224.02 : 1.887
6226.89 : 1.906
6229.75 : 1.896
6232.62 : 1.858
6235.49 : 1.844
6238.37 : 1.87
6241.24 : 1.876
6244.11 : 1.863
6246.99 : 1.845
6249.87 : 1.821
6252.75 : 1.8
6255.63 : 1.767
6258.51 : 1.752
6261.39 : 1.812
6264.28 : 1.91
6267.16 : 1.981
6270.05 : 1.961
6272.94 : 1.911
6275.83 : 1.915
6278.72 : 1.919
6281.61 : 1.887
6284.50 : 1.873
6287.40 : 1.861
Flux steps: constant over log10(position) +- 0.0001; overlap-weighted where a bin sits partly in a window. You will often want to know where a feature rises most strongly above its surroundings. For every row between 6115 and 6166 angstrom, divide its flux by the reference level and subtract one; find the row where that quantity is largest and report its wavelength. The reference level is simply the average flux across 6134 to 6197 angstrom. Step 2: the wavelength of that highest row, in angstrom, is 6116.05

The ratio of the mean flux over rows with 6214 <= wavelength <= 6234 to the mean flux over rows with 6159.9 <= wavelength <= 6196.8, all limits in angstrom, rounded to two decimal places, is 1.03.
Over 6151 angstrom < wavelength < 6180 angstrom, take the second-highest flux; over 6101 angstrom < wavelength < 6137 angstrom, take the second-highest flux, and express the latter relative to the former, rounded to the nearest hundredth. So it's 1.06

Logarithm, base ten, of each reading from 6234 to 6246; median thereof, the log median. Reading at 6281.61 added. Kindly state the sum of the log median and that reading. 2.16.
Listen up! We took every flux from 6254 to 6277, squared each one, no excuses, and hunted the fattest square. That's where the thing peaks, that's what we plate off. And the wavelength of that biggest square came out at 6267.16 angstrom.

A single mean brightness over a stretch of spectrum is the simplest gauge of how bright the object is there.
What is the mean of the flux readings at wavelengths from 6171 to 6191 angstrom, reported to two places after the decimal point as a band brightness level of 1.79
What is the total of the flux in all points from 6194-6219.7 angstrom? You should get 18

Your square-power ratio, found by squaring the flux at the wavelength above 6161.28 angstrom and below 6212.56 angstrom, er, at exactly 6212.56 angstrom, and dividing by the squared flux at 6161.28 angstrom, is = 1.13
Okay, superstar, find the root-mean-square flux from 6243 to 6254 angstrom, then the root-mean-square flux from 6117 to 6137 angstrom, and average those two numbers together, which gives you 1.90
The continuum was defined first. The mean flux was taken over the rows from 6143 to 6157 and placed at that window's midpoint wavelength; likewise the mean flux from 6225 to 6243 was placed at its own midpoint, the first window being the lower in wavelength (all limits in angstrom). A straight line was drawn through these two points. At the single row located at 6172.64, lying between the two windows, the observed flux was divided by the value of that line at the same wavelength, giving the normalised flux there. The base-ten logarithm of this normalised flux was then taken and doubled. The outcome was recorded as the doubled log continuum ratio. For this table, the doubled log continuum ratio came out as -0.038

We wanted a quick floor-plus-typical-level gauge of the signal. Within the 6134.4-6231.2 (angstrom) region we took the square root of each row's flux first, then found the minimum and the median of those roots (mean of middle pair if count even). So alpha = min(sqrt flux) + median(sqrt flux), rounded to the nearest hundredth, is 2.69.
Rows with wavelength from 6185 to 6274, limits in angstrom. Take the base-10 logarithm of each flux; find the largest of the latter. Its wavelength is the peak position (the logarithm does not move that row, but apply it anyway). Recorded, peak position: 6201.13 angstrom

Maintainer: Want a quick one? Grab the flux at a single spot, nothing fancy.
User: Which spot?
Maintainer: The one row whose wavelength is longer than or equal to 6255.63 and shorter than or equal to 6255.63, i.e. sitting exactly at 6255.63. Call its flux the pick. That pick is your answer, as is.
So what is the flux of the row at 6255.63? 1.767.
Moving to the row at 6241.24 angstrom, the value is 1.876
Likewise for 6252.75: 1.8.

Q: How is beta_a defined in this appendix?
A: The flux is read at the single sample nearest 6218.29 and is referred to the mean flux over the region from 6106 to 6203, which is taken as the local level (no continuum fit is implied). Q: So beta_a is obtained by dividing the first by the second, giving 0.97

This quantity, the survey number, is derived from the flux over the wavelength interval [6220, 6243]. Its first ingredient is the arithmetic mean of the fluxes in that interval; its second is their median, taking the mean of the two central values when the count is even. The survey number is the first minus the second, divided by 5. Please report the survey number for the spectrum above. 0.0003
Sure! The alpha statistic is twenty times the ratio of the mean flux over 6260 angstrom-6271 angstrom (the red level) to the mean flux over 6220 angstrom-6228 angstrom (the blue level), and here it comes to 20.3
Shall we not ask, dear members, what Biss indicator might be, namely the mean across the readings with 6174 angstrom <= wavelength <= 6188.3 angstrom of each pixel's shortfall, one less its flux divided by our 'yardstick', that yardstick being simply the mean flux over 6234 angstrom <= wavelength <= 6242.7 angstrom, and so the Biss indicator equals 0.04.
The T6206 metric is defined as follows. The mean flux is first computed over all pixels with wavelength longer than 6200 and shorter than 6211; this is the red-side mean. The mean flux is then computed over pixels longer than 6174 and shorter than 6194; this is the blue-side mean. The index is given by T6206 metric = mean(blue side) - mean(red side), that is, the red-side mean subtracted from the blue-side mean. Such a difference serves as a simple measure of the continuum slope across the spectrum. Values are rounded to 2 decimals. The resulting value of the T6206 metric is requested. -0.21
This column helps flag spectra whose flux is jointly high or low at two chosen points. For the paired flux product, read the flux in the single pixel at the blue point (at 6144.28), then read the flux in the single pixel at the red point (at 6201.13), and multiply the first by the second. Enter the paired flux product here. 3.99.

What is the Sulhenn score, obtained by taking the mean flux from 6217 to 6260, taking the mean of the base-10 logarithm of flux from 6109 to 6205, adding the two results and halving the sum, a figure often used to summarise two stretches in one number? 1.06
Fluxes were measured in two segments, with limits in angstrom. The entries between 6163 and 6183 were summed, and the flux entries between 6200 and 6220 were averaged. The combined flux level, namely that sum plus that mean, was 14.9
